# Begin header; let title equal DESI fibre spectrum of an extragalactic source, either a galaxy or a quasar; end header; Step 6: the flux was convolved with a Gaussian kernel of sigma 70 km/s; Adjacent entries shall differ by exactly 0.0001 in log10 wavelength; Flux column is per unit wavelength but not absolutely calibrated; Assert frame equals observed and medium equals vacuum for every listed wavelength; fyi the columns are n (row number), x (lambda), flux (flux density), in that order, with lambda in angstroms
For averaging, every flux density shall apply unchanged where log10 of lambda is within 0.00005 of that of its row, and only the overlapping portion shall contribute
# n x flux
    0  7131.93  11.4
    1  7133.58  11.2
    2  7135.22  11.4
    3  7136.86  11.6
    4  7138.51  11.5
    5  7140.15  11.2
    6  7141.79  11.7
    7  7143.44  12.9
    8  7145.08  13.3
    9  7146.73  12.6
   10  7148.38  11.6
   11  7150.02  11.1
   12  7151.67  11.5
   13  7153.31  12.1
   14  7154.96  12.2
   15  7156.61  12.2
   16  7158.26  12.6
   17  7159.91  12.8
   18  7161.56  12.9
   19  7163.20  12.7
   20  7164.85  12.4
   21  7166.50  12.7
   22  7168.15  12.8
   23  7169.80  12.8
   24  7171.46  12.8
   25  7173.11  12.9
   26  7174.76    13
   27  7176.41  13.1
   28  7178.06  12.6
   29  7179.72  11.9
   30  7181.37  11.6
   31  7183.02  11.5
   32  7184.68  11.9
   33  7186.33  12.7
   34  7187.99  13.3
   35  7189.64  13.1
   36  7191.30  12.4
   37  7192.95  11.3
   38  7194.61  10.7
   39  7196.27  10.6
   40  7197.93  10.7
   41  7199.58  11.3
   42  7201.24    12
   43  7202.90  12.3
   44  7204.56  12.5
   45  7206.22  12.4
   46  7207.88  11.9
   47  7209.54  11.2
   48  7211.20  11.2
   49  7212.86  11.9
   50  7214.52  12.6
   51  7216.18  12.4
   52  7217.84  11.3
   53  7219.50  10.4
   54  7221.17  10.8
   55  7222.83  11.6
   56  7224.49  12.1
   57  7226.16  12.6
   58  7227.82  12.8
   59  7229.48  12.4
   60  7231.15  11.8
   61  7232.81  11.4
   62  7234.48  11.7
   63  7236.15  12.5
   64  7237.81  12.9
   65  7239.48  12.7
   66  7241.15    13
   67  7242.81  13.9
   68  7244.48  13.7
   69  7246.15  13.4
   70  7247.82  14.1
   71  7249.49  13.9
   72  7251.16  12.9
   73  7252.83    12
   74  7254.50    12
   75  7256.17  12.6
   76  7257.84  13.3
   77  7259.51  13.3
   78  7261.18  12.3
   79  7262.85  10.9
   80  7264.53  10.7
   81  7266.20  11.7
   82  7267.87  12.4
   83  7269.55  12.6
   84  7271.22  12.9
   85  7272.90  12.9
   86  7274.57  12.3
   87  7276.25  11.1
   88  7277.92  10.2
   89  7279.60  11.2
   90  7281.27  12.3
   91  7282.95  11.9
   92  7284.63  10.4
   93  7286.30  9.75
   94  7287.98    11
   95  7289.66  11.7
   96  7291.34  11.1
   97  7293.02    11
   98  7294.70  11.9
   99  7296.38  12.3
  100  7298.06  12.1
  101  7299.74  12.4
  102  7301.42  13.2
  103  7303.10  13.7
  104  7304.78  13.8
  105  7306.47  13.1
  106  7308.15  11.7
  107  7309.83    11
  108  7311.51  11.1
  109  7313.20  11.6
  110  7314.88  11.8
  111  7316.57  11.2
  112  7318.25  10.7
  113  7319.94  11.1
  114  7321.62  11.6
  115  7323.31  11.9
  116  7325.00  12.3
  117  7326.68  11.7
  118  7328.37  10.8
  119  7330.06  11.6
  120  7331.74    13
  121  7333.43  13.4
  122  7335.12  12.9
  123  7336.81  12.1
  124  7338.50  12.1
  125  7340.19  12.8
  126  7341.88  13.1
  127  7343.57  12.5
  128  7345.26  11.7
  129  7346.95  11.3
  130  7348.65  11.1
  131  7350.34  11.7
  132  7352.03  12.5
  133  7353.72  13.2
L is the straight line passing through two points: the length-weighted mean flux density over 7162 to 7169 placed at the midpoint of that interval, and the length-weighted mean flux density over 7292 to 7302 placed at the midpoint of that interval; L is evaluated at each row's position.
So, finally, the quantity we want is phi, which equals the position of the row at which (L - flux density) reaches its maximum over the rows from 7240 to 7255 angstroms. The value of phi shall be 7252.83 angstroms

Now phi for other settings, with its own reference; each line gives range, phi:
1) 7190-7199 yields 7196.27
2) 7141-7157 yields 7150.02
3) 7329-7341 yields 7330.06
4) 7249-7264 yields 7262.85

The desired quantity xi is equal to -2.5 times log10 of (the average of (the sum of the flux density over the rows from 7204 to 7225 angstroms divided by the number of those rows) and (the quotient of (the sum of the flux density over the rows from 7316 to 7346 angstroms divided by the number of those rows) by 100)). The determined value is -1.93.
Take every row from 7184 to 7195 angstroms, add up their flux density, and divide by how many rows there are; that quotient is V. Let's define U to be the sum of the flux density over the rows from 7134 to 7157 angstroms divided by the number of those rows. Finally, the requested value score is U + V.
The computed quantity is 24.12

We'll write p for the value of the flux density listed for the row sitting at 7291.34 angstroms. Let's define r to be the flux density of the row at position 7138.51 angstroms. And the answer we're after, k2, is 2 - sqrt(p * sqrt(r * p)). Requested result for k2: -9.2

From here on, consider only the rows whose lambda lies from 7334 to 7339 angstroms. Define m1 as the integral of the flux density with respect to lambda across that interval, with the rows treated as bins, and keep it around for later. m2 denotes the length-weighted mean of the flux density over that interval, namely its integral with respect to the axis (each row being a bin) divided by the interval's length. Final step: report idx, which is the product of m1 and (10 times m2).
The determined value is 7732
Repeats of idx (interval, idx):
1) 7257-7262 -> 8423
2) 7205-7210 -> 7114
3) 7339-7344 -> 8165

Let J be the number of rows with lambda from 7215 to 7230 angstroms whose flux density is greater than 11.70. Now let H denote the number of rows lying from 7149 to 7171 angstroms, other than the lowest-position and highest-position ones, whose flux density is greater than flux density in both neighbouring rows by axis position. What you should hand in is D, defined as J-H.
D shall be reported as 4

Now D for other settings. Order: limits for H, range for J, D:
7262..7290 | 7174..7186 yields 4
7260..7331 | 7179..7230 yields 12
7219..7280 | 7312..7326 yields -1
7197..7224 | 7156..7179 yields 12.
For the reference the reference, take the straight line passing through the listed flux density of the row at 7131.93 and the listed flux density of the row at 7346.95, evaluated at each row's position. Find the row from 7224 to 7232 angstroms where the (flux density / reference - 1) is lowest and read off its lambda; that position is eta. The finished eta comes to 7231.15 angstroms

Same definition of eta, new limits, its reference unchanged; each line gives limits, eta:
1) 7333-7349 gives 7348.65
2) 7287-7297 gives 7287.98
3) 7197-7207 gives 7197.93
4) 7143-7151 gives 7150.02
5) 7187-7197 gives 7196.27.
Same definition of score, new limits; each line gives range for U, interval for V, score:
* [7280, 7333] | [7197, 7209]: 23.64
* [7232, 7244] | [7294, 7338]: 24.66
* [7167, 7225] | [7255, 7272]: 24.26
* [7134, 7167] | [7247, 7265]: 24.70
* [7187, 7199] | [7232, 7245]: 24.45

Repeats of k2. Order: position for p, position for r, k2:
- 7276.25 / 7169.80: -9.5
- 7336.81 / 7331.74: -10.3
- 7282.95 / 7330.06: -9.8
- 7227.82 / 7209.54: -10.4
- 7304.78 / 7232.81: -11.2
